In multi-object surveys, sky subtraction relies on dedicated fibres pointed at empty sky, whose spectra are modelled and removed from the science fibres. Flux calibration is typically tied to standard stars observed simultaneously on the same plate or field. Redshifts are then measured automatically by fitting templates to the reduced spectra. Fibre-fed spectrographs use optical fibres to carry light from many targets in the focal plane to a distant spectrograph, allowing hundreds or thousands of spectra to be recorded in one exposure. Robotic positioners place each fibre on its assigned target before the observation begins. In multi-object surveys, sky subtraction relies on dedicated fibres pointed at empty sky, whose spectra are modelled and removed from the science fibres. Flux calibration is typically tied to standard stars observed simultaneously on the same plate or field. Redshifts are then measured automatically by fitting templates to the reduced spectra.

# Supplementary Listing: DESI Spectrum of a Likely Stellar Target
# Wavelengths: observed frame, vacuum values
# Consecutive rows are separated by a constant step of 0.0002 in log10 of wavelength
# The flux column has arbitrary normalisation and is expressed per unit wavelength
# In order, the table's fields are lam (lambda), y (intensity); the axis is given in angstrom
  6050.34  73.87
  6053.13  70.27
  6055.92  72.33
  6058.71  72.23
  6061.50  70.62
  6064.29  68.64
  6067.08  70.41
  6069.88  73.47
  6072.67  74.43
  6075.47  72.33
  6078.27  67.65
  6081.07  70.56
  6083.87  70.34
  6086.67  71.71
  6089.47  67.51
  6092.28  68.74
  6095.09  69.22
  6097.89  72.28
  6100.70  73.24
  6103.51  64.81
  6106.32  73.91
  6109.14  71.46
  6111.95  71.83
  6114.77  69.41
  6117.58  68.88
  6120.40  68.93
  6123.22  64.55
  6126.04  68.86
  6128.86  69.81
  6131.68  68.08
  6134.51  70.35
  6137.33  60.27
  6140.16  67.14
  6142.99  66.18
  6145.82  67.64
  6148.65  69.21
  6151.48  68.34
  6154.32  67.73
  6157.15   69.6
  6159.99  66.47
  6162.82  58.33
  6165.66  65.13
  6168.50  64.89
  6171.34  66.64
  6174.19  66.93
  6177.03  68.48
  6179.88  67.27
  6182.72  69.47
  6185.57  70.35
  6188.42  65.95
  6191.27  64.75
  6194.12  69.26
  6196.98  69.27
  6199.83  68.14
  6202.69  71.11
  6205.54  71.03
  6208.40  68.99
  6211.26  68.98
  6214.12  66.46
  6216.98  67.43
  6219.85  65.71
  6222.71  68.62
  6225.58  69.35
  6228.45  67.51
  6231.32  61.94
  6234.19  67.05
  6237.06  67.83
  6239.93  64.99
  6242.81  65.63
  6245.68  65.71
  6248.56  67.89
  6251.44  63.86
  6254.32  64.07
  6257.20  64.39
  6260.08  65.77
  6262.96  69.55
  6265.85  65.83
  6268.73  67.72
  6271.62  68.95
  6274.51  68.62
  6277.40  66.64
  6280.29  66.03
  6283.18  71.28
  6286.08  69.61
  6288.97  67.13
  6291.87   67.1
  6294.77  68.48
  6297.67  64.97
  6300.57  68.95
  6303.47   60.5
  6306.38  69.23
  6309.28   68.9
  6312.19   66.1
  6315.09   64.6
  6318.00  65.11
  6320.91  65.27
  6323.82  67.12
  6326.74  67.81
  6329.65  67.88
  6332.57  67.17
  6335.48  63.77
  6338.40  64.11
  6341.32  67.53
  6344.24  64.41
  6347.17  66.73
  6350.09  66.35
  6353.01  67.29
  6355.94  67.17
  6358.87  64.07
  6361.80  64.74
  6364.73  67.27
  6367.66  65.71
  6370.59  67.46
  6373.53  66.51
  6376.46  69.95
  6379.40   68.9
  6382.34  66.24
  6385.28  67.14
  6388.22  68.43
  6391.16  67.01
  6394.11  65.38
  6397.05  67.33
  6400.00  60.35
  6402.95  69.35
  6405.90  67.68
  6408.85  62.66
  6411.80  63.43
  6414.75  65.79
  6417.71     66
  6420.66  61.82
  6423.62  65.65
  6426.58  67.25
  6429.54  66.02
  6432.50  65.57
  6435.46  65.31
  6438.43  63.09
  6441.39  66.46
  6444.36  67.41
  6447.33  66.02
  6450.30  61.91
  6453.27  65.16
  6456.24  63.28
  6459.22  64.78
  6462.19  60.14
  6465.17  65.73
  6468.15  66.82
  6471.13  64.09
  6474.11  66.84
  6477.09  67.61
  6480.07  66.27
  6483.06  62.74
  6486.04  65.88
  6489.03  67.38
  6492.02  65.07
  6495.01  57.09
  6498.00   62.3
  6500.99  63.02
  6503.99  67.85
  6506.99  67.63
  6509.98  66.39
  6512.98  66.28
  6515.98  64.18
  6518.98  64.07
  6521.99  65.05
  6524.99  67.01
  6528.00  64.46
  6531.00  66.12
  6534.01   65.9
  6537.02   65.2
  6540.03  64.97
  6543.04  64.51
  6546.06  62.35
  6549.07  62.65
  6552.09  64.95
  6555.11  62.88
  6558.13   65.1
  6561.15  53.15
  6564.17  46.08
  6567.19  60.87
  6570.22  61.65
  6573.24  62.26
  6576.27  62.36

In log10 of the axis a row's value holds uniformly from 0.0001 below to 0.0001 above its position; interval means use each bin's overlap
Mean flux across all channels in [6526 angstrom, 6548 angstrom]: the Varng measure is 64.8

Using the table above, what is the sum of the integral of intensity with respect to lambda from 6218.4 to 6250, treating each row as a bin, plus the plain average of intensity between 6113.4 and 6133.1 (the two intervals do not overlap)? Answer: 2171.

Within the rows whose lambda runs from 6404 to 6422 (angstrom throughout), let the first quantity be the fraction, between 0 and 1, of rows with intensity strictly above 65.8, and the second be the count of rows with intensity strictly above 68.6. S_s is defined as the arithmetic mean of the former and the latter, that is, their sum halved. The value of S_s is 0.17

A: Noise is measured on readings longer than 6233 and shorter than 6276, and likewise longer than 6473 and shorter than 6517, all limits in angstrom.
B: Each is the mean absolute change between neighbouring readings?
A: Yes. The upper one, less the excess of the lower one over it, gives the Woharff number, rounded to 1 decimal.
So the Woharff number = 3.3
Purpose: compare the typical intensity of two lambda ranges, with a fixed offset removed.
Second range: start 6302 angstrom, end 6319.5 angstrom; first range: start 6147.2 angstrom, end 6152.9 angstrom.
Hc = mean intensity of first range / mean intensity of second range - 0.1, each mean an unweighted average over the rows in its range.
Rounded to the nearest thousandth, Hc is 0.946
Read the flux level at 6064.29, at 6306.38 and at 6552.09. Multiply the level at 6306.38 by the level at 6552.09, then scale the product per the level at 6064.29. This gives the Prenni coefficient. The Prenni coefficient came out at 65.5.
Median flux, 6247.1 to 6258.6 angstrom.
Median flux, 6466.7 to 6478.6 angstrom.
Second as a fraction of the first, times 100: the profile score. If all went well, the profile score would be 104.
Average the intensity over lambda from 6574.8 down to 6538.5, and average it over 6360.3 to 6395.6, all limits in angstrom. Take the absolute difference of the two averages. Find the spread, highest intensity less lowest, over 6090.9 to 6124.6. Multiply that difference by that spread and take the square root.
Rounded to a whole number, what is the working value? 8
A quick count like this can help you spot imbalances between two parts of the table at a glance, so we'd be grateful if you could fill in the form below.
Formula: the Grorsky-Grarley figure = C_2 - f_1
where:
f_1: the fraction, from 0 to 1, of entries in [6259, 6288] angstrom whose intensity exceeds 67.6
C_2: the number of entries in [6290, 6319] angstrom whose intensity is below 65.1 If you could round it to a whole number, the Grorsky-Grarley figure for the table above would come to 2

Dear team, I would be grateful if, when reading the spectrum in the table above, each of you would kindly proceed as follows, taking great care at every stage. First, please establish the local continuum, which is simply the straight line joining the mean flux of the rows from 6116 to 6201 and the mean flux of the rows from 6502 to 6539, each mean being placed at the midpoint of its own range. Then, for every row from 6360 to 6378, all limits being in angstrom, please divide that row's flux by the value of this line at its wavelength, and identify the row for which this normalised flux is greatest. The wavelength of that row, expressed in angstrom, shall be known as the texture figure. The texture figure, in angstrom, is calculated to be 6376.46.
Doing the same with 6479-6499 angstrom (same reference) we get 6489.03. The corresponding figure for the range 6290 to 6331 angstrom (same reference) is 6306.38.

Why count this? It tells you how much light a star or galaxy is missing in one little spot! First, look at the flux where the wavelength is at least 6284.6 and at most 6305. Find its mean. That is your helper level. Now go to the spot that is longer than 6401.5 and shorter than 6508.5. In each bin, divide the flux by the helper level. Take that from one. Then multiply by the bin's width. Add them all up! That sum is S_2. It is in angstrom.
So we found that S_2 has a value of 2.6 angstrom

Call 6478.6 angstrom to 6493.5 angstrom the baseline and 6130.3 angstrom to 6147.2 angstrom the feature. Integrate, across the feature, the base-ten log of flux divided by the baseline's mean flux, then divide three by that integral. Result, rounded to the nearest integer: 25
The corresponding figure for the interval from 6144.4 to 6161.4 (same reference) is 10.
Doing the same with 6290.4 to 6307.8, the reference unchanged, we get 26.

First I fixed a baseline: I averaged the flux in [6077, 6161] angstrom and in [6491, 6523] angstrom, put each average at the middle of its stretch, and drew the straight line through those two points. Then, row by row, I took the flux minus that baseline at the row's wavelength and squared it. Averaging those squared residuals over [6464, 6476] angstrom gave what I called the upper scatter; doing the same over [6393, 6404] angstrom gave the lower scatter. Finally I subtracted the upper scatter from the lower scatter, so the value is 9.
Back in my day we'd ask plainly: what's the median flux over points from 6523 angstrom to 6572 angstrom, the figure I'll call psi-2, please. 64.5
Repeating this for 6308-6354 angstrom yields 66.5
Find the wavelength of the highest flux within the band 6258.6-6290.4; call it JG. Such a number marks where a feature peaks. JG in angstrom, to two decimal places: 6283.18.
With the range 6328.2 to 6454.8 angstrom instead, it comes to 6376.46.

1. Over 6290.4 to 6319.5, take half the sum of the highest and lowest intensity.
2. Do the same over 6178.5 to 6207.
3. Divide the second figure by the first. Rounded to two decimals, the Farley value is 1.05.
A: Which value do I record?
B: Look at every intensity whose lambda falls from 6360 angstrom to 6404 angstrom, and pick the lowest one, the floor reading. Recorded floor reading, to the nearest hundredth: 60.35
